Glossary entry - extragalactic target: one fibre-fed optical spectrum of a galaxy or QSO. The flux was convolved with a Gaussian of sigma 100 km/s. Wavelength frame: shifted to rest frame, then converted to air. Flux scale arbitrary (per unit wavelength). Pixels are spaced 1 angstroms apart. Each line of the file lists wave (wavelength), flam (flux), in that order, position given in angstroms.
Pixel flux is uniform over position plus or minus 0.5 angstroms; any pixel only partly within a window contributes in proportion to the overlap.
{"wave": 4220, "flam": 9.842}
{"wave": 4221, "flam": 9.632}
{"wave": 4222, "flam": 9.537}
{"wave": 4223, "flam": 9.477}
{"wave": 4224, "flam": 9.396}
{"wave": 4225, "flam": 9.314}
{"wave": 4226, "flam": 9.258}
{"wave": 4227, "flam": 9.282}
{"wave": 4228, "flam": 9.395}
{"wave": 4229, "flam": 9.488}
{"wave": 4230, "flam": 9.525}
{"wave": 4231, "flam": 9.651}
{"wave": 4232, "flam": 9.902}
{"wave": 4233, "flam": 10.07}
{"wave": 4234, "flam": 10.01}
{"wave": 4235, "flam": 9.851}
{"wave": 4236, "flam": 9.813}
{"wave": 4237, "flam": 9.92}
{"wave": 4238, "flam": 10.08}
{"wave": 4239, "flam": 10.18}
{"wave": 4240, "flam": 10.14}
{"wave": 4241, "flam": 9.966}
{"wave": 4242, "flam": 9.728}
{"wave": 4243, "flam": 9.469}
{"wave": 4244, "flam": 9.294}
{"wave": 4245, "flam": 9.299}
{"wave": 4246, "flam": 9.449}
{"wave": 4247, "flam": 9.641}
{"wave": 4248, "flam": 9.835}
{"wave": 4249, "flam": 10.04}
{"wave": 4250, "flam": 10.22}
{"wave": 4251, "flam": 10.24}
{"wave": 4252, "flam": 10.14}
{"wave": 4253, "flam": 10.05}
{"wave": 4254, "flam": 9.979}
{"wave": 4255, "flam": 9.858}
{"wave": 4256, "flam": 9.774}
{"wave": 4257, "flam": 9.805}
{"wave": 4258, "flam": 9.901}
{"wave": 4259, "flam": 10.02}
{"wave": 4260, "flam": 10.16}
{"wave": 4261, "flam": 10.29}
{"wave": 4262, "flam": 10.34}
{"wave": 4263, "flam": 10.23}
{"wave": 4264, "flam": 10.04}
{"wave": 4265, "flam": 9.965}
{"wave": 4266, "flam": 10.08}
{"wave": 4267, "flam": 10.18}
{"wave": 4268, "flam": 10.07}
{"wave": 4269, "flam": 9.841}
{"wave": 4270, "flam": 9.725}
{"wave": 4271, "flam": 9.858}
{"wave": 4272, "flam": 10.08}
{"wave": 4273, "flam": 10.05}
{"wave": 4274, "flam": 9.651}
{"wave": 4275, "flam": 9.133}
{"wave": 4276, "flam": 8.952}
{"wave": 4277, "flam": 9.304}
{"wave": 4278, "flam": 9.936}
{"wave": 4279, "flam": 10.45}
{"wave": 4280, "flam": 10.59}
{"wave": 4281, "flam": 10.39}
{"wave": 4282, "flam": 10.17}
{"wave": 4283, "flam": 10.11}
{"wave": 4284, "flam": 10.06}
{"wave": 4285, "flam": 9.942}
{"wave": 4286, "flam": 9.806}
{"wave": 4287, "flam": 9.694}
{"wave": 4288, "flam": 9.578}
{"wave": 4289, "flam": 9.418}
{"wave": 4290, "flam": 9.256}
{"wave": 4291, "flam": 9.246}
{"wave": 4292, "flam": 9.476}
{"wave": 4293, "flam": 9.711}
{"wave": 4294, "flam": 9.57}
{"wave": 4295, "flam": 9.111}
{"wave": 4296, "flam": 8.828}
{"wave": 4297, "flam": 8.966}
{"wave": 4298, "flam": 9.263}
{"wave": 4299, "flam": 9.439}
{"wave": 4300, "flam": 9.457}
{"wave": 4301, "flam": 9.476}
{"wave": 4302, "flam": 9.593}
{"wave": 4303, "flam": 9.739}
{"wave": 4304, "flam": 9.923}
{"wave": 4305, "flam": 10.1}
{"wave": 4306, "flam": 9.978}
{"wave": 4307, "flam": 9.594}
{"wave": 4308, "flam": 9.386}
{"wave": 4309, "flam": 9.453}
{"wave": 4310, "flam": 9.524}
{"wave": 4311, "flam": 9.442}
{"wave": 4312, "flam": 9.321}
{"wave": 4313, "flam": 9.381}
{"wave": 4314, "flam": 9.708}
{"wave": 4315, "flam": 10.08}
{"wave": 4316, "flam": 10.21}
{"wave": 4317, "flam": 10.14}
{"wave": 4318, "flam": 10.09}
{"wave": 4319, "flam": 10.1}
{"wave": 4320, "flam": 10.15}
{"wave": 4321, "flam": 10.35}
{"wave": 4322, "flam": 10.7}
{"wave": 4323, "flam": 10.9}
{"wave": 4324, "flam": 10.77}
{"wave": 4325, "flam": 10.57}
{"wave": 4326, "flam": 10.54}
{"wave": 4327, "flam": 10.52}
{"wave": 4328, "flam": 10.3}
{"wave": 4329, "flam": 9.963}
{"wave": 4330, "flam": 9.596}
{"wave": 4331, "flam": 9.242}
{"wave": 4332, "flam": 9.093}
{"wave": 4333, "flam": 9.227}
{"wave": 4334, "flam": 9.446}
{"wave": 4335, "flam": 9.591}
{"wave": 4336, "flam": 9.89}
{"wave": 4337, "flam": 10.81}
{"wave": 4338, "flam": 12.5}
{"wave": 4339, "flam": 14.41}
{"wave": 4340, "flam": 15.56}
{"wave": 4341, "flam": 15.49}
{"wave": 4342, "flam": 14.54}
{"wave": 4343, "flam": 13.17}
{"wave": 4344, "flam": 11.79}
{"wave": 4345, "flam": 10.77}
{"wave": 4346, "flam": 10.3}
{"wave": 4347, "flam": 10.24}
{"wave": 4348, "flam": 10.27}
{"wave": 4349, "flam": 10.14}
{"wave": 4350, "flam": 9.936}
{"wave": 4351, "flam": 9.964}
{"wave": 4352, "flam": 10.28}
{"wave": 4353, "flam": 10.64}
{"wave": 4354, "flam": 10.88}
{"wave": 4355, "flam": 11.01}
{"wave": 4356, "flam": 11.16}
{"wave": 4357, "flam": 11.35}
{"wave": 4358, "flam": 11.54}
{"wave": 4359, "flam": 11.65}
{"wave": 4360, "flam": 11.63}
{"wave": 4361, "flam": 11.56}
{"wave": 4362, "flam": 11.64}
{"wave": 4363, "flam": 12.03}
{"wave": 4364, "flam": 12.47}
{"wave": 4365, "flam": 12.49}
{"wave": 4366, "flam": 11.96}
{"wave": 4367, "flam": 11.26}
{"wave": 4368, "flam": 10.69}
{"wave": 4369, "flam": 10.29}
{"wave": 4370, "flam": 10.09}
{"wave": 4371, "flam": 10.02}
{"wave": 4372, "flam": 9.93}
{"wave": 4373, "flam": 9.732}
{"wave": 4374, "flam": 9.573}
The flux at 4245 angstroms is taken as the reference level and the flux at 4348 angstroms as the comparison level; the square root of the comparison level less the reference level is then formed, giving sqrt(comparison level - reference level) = 1.0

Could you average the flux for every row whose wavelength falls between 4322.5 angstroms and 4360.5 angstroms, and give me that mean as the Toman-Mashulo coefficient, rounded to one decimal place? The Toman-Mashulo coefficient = 11.0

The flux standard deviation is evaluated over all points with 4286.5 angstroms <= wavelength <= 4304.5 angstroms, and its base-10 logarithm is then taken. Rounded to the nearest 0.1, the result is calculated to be -0.6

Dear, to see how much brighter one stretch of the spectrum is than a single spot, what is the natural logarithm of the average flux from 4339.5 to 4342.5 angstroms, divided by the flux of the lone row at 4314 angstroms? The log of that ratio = 0.45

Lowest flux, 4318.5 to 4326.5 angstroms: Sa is 10.1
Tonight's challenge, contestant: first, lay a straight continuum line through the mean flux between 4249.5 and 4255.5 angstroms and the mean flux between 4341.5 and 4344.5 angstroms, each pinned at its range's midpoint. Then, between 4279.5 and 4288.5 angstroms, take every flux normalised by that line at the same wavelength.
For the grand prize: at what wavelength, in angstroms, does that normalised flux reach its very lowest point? 4288 angstroms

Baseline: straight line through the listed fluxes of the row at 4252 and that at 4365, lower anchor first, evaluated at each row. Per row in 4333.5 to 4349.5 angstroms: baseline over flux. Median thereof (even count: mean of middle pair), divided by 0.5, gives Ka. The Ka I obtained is 2.22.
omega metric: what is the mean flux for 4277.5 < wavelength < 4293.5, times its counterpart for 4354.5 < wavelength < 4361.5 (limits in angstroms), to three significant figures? 113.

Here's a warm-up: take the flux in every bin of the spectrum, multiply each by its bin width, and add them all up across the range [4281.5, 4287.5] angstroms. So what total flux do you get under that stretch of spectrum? 59.8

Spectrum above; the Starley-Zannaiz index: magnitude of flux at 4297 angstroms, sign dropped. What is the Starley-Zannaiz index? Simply 9.0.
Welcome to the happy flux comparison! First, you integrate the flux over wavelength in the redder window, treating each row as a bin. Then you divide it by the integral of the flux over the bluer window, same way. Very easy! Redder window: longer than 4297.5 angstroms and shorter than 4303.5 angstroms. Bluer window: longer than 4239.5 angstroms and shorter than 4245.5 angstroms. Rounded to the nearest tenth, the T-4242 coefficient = 1.0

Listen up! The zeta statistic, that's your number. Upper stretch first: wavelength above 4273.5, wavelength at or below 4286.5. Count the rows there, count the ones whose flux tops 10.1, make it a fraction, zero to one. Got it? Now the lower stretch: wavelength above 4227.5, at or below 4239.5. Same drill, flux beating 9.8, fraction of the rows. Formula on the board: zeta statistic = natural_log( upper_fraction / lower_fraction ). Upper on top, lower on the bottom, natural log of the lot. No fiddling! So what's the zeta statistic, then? -0.55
